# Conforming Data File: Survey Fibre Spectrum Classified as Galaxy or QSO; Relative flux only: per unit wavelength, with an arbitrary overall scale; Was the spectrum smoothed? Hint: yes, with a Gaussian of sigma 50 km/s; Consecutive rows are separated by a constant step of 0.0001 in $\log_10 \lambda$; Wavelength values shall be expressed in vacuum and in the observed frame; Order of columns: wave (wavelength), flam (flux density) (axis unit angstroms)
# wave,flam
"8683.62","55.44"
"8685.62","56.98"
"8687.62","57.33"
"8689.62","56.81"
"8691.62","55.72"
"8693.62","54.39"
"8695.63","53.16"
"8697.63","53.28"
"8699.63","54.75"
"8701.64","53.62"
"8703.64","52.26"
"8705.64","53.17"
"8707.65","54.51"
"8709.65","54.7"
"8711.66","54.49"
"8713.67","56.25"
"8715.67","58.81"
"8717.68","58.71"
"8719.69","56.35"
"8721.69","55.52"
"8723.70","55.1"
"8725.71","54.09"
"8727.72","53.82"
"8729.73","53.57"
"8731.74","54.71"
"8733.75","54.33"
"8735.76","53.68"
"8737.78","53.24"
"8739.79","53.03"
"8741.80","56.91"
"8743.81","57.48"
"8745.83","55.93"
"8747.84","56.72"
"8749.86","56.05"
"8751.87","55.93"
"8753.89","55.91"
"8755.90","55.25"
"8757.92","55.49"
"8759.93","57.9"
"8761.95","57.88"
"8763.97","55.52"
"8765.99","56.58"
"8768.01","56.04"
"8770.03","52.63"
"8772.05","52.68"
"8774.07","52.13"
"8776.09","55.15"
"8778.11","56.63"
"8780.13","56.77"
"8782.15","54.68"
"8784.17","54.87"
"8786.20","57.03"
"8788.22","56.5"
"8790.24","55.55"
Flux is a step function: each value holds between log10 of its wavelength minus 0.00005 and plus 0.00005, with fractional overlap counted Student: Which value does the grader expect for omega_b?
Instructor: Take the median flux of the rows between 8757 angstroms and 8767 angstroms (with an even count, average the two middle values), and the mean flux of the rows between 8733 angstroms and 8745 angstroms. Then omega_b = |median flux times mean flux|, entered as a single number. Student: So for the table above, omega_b 3099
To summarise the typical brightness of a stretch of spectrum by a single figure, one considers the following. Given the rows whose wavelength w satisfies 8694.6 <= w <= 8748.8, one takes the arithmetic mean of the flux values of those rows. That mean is 54.9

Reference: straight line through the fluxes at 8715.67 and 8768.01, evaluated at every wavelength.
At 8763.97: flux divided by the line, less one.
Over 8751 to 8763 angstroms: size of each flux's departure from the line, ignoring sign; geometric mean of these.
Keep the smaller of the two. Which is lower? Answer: -0.013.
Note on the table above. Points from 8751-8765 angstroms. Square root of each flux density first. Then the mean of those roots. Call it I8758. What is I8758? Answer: 7.50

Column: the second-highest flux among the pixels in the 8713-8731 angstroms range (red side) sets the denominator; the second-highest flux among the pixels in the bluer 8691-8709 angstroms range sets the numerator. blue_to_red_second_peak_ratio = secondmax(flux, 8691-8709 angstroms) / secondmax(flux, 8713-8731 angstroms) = 0.93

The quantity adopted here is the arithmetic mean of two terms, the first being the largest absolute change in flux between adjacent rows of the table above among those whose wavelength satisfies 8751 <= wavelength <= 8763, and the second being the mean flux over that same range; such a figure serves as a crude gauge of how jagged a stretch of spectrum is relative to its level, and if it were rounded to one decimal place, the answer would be 29.4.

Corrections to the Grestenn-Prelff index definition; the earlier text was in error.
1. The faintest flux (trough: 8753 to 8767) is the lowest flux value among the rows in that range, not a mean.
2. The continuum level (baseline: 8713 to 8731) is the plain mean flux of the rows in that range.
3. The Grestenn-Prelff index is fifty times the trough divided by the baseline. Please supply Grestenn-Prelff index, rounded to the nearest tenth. 49.5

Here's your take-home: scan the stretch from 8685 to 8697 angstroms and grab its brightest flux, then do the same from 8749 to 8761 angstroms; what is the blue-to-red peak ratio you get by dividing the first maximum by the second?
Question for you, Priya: 0.99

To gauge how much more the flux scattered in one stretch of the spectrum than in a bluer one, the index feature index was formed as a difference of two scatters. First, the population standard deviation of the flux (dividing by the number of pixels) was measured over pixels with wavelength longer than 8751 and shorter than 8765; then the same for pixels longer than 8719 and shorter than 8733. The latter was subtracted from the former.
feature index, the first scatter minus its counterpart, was 0.13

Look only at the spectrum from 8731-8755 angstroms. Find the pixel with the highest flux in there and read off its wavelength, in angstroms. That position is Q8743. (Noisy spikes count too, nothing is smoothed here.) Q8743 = 8743.81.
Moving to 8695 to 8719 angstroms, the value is 8715.67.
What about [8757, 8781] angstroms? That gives 8759.93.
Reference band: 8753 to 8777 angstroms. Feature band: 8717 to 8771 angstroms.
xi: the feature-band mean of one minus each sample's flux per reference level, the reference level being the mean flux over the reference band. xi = -0.004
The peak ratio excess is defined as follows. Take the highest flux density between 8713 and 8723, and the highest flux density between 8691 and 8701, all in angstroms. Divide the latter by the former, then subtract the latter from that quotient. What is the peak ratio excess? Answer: -54.8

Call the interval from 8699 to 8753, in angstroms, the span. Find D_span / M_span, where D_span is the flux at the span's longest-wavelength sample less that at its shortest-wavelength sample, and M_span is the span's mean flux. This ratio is 0.02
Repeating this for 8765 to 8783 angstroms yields -0.03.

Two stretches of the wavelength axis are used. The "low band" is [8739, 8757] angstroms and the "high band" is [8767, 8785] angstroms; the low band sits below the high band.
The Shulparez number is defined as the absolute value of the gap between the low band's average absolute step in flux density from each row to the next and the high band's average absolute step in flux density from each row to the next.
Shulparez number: 0.33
